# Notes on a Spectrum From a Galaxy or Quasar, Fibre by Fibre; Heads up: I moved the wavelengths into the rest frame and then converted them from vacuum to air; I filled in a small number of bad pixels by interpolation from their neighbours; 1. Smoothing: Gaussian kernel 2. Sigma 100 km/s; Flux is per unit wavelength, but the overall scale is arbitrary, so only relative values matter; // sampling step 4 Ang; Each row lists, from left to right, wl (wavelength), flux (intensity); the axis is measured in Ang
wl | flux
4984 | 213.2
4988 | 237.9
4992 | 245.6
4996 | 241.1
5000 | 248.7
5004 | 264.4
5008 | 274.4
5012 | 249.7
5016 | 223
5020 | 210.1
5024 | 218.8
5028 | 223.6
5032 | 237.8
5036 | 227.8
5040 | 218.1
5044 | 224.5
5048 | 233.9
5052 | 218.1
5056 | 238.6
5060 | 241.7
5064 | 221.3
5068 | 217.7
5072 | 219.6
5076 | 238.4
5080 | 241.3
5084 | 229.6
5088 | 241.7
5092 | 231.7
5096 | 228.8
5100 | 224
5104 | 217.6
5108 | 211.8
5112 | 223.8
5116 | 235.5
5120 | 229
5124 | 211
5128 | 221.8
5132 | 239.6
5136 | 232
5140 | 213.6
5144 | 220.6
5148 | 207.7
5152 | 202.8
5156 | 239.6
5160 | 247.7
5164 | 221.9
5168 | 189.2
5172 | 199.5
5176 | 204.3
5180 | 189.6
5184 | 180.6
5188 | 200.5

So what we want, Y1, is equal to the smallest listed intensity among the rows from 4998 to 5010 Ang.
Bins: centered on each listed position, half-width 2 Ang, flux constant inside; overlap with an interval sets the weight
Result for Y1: 248.7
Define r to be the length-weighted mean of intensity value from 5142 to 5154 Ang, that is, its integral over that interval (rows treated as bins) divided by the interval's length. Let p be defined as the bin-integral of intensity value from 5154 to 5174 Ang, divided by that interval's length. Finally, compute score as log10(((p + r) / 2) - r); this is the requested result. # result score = 0.66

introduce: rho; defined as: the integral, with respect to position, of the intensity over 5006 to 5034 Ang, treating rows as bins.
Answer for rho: 6550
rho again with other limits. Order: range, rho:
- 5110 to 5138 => 6371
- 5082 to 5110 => 6341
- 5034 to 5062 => 6411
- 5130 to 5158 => 6224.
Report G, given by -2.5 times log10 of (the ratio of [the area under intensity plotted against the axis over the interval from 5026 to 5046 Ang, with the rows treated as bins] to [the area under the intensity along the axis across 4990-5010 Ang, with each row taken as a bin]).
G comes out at 0.13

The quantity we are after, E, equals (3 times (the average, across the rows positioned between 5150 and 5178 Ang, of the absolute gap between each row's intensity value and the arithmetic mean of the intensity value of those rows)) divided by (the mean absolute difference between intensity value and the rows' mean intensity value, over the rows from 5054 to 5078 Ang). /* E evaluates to 5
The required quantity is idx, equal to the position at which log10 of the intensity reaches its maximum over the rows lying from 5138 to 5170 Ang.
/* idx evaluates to 5160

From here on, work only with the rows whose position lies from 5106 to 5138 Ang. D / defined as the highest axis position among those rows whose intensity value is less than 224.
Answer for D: 5128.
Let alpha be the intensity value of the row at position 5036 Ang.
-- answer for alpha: 227.8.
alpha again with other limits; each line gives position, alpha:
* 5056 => 238.6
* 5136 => 232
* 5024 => 218.8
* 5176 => 204.3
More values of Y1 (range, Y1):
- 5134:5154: 202.8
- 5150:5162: 202.8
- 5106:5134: 211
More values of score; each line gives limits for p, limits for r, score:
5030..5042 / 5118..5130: 0.56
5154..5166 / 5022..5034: 0.68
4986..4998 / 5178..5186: 1.45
